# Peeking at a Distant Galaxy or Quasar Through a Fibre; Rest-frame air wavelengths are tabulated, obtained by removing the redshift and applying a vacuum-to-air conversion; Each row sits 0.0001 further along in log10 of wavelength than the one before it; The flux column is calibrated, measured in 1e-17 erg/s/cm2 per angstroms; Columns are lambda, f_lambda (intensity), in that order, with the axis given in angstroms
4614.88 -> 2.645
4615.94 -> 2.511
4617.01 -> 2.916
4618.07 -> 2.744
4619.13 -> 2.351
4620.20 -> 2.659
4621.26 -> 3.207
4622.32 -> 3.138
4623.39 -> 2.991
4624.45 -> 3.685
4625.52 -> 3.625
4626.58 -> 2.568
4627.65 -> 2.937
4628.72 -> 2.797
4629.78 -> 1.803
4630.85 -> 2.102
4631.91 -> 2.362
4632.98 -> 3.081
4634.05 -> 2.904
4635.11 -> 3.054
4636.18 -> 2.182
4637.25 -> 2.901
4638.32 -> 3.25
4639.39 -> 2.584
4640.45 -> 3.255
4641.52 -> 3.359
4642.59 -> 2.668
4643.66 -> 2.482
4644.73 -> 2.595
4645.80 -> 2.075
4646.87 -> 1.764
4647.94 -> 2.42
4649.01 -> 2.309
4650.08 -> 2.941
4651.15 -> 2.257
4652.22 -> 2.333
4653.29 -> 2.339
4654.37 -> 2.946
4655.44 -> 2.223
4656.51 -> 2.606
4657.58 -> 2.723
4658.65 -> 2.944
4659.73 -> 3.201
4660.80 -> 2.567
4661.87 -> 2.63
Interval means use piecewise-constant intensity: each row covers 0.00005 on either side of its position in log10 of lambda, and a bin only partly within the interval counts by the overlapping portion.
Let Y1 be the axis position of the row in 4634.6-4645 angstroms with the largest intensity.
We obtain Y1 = 4641.52 angstroms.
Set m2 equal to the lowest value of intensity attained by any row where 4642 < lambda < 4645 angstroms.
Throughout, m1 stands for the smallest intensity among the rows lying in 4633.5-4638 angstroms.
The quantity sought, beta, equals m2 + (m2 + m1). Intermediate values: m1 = 2.182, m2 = 2.482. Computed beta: 7.15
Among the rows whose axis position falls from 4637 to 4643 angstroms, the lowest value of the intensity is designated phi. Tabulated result 2.584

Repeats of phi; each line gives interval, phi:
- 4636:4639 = 2.182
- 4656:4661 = 2.567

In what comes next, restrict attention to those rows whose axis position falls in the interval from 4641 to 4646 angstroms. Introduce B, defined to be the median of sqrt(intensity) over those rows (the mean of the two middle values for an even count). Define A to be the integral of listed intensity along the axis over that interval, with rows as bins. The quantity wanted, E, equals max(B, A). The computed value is 13.3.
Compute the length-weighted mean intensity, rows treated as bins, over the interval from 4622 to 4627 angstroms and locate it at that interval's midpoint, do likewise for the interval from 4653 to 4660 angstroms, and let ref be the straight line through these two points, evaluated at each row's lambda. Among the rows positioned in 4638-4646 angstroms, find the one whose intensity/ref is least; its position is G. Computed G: 4645.80 angstroms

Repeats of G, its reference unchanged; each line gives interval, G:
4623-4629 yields 4626.58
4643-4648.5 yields 4646.87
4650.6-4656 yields 4651.15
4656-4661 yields 4656.51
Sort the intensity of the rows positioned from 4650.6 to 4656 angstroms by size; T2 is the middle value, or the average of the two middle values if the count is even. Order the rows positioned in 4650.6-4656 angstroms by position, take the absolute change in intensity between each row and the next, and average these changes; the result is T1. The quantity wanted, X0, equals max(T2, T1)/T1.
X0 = 7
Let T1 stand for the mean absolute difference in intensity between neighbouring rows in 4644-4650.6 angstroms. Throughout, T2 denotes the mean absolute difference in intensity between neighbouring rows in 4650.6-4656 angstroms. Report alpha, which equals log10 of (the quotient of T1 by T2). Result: 0.10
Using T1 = 0.45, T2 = 0.35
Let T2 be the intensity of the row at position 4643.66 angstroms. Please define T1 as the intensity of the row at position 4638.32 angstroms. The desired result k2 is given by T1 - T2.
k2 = 0.8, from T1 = 3.25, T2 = 2.482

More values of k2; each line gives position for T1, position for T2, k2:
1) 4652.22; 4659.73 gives -0.9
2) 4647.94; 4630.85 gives 0.3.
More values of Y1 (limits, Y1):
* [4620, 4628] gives 4624.45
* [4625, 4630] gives 4625.52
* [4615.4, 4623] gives 4621.26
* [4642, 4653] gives 4650.08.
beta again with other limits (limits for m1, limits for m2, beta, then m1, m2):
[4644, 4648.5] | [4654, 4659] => 6.21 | 1.764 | 2.223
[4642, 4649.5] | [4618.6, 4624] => 6.47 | 1.764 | 2.351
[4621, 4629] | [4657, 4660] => 8.01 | 2.568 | 2.723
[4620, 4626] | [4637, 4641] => 7.83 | 2.659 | 2.584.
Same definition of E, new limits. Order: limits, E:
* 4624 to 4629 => 15.6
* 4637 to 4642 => 15.4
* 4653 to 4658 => 12.9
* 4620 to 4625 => 15.9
